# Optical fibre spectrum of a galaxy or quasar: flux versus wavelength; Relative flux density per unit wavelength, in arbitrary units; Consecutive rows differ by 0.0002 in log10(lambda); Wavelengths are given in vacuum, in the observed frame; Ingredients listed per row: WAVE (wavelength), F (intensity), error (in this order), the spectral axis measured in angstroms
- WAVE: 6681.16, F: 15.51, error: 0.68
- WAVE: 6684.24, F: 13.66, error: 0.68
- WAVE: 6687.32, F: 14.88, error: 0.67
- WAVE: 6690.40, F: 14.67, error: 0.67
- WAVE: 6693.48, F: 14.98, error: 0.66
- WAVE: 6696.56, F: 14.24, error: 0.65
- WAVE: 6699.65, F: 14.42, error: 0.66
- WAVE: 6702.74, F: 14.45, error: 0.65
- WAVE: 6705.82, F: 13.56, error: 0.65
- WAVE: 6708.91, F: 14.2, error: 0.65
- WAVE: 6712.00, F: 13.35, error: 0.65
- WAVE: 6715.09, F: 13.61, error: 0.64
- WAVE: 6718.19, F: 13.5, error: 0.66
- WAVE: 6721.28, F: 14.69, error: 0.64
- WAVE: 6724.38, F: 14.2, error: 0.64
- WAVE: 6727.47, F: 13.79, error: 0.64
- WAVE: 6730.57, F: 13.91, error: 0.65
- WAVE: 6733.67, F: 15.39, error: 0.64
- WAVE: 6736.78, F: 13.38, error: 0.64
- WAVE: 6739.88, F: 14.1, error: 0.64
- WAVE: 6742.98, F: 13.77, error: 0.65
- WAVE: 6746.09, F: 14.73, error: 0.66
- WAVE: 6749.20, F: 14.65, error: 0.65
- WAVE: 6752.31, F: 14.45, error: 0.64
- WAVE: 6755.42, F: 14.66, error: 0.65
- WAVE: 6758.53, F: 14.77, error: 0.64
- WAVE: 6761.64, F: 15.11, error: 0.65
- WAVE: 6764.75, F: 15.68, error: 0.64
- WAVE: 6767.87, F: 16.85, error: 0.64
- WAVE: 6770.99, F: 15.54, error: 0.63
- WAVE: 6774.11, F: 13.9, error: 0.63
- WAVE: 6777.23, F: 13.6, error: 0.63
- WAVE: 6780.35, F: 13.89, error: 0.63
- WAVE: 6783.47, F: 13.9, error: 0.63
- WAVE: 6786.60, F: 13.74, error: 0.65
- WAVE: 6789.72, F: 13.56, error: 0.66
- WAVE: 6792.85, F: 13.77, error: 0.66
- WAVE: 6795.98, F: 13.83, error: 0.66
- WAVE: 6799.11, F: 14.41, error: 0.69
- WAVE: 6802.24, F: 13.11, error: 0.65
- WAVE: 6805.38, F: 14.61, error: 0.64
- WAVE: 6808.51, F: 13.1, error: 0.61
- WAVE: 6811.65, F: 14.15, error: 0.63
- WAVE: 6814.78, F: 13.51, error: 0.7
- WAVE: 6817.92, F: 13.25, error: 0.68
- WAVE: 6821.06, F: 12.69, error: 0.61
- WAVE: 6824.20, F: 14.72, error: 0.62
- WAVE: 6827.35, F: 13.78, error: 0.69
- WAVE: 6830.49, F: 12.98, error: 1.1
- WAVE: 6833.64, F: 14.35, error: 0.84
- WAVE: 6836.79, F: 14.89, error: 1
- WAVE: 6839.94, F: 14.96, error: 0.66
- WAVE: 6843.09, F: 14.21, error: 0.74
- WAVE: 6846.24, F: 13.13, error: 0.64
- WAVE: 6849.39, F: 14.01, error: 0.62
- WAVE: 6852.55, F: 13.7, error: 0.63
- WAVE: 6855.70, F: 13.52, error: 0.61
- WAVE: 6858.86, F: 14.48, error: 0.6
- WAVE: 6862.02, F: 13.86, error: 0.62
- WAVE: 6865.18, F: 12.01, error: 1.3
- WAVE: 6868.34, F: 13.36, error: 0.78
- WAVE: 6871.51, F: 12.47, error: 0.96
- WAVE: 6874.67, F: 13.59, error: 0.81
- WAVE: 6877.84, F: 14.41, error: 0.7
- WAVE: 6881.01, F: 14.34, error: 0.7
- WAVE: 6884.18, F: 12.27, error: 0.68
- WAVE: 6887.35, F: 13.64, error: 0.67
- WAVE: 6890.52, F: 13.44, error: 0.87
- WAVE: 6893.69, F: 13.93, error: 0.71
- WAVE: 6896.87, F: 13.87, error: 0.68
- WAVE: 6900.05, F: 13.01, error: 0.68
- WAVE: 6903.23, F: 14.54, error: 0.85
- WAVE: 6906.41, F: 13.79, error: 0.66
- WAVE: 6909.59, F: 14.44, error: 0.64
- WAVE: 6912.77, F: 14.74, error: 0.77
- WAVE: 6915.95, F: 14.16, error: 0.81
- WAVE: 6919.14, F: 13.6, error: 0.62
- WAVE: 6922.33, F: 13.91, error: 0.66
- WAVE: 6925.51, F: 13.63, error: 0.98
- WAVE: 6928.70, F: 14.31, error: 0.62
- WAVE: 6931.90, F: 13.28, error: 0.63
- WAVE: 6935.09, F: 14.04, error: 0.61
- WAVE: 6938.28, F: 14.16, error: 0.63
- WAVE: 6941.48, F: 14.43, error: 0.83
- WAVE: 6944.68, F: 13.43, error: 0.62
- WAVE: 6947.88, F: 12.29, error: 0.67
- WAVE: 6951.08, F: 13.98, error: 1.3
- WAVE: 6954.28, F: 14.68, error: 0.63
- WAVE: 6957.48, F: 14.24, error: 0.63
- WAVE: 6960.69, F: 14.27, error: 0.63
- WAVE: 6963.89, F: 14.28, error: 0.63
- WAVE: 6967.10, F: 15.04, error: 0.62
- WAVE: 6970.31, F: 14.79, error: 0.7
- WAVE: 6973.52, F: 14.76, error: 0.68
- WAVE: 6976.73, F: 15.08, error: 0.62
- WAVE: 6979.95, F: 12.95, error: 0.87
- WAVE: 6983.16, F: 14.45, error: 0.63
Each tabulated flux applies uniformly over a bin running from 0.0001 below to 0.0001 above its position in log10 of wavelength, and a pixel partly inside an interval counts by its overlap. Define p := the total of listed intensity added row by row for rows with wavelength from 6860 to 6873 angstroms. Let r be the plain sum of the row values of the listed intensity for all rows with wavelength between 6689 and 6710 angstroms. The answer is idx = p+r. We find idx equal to 152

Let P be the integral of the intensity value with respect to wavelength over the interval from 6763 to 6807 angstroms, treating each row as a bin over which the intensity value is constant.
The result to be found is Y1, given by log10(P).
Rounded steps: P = 630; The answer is 2.8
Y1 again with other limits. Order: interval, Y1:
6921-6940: 2.4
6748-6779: 2.7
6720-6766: 2.8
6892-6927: 2.7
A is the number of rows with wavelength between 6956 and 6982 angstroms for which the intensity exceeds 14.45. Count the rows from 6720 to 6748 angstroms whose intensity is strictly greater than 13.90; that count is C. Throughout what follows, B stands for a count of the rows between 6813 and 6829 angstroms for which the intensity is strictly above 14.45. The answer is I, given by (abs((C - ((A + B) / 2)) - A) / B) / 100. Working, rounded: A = 4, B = 1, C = 6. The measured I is 0.005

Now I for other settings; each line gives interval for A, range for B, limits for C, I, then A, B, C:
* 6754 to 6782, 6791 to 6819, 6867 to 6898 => 0.065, 6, 1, 3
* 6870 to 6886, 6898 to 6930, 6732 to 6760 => 0.030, 0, 2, 7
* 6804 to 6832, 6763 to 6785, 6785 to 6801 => 0.012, 2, 3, 1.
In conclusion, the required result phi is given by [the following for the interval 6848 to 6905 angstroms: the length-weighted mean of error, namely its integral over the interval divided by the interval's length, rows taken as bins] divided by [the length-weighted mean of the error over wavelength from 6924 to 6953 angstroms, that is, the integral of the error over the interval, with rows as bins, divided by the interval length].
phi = 0.98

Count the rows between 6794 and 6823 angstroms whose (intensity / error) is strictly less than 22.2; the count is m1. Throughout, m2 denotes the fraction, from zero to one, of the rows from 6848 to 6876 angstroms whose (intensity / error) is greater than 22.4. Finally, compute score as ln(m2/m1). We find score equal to -3.4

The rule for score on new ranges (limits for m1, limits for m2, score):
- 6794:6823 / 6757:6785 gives -2.5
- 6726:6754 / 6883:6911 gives -3.8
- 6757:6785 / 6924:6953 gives -2.5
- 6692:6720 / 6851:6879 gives -4.1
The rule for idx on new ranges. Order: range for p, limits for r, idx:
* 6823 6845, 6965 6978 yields 160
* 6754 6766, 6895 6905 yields 102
